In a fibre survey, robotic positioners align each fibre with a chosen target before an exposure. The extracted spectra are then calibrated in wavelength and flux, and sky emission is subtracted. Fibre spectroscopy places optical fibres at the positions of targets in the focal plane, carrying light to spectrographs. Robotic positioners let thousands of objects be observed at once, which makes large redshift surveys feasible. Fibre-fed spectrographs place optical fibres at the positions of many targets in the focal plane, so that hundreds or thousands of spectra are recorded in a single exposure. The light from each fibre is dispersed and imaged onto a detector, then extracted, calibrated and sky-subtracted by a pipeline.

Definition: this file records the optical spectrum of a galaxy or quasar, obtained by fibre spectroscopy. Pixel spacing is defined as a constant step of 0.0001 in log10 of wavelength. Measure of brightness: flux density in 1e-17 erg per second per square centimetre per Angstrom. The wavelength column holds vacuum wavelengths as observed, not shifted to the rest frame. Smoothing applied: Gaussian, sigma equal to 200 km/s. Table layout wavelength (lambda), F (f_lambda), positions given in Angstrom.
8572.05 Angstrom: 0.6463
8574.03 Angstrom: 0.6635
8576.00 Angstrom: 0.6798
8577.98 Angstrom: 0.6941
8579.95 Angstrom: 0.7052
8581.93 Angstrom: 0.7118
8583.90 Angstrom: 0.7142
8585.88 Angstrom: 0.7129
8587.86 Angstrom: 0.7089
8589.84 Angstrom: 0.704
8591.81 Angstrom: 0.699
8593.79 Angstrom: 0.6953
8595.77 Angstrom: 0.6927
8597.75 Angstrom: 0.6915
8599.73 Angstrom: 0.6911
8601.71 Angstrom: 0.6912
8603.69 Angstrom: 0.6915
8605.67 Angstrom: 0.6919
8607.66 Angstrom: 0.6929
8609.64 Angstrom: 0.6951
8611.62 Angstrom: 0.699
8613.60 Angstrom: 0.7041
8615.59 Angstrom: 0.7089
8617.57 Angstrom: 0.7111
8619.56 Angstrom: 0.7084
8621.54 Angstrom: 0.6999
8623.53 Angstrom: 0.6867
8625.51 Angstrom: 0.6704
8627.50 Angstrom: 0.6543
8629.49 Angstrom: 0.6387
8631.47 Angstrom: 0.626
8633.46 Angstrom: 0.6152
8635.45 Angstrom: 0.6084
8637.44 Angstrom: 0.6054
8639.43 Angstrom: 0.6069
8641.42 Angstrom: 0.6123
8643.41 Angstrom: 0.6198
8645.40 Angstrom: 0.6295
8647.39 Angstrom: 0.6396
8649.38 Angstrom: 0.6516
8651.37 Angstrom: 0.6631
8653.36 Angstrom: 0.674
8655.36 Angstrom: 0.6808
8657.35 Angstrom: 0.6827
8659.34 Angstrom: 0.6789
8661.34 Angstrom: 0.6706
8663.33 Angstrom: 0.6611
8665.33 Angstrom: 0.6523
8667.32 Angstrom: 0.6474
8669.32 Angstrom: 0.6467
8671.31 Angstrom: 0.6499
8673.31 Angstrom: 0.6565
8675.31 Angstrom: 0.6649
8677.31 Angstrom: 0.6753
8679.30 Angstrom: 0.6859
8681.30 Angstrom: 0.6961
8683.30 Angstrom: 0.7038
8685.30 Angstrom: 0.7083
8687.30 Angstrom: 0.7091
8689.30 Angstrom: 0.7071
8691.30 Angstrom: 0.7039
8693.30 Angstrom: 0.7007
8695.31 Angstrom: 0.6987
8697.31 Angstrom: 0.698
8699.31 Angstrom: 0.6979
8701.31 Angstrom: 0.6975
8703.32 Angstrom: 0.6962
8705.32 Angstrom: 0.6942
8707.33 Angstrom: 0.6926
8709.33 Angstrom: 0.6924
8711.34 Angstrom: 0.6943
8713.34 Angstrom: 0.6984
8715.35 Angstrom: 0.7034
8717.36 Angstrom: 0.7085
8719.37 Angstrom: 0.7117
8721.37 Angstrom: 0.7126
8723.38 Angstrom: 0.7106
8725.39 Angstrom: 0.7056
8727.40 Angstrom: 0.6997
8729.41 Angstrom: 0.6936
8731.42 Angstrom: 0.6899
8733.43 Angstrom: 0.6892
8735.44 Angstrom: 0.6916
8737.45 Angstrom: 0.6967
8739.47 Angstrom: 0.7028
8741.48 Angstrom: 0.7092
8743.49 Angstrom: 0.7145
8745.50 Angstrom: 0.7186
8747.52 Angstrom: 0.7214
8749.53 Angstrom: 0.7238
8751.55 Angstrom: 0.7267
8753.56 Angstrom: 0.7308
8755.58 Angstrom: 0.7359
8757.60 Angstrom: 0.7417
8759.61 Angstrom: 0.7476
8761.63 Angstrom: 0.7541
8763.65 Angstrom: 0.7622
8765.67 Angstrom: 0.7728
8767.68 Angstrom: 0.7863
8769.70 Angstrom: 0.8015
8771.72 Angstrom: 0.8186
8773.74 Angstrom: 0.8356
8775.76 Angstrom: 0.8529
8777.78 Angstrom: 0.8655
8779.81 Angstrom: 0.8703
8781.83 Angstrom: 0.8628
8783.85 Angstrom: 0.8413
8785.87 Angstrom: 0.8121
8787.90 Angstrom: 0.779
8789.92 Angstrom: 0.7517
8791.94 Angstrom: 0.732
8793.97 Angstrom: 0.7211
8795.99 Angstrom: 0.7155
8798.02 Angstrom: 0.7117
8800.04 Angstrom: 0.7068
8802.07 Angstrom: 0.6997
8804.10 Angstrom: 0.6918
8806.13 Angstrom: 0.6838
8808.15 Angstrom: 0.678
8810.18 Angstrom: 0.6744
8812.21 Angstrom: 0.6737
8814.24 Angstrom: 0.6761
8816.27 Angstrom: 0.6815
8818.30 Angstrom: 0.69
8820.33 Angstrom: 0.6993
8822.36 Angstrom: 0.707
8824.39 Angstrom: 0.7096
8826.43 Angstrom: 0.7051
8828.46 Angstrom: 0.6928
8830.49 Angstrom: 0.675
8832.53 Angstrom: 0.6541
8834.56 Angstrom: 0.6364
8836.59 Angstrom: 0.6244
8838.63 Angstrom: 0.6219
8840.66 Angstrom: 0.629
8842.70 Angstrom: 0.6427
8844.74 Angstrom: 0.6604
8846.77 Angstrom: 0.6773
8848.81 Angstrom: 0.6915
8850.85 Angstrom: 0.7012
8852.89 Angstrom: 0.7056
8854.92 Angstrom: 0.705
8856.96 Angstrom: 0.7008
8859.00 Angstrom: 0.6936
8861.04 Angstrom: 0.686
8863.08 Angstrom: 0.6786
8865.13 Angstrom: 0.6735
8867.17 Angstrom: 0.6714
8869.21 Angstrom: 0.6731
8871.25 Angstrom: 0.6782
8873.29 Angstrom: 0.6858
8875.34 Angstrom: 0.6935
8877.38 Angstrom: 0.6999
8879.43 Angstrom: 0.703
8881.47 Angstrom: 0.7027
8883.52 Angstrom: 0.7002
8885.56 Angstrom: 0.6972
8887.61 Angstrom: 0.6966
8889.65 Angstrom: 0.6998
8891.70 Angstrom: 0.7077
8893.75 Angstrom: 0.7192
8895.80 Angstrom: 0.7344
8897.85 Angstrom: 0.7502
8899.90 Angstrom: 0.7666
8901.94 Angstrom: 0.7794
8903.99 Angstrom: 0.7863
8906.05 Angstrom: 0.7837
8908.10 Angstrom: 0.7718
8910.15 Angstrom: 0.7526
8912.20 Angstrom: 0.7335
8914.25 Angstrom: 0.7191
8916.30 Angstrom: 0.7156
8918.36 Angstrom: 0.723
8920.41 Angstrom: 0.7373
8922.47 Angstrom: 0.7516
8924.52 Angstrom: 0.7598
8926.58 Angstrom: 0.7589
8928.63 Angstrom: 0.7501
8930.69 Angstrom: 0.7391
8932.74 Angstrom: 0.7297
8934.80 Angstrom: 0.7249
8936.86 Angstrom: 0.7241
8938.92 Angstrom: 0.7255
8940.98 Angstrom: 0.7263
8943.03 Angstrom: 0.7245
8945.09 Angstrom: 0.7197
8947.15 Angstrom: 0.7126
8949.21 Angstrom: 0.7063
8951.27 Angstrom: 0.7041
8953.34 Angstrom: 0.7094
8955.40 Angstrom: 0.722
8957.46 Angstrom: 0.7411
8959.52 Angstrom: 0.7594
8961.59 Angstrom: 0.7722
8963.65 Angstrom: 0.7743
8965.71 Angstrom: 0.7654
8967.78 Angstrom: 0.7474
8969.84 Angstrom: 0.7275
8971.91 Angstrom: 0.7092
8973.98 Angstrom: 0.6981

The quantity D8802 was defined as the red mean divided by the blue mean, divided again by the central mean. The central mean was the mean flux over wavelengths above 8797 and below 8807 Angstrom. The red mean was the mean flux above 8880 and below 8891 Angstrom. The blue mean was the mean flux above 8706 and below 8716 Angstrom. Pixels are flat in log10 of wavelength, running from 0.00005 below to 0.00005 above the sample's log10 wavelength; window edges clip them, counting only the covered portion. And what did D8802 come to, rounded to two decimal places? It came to 1.44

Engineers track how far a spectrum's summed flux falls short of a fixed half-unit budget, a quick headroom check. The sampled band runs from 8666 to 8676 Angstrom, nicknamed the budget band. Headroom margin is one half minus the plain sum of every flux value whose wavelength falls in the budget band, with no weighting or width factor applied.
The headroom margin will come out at -2.77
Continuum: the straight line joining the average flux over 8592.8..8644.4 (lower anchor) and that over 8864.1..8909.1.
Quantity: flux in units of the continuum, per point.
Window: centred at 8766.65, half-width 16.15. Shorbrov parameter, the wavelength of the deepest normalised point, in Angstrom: 8751.55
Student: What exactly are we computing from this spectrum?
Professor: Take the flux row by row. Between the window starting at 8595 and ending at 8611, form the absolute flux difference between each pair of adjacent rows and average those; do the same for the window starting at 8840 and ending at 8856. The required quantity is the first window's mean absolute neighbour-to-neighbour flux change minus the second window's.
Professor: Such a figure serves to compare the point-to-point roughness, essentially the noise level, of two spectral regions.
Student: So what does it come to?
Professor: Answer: -0.010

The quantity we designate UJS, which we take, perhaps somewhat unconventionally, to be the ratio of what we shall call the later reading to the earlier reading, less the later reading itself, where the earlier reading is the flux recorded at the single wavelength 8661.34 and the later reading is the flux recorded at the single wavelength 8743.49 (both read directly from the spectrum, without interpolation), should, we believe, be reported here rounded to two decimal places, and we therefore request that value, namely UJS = 0.35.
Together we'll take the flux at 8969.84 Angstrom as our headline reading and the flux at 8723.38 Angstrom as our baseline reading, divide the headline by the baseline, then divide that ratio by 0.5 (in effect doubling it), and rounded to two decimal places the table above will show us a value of 2.05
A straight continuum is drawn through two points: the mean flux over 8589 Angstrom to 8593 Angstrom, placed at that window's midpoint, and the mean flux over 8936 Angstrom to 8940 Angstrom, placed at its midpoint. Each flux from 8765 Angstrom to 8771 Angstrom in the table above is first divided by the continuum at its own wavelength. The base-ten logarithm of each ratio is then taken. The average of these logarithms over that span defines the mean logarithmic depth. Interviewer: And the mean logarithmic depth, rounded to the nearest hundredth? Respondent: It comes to 0.04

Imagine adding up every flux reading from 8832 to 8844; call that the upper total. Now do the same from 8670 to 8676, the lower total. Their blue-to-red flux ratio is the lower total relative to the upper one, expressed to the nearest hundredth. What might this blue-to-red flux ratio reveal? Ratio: 0.52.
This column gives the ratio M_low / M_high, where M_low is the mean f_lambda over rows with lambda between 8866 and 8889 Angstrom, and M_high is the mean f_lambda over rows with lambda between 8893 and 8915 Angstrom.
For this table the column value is 0.92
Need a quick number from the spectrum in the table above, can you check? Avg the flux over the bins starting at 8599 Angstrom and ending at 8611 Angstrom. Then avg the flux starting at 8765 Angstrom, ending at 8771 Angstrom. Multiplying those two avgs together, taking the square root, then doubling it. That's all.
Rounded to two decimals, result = 1.48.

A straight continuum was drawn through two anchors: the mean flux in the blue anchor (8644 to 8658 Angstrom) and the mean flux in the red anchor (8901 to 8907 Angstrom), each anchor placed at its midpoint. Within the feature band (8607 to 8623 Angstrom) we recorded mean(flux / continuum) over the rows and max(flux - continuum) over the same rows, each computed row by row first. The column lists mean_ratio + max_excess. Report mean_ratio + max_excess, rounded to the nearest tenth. 1.2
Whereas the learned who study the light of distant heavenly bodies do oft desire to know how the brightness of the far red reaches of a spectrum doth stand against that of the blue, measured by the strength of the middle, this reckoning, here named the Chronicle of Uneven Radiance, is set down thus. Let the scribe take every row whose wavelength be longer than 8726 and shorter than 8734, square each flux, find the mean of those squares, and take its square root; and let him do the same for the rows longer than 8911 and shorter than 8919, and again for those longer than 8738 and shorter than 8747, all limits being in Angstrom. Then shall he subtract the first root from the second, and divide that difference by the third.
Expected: 0.042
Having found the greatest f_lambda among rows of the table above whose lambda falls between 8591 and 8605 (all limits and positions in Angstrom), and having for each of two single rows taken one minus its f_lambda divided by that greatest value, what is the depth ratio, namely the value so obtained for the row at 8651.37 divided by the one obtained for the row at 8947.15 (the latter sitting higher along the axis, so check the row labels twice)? -2.64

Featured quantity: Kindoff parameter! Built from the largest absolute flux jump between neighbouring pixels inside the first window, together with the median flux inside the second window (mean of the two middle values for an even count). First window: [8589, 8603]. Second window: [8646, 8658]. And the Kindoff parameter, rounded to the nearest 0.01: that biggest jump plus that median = 0.67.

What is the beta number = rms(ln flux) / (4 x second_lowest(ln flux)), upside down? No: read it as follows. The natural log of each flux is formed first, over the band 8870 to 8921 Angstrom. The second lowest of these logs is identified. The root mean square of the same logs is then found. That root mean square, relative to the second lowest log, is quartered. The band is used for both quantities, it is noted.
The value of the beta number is -0.215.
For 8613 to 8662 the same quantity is -0.212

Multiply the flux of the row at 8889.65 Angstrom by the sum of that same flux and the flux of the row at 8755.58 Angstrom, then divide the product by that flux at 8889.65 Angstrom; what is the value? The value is 1.44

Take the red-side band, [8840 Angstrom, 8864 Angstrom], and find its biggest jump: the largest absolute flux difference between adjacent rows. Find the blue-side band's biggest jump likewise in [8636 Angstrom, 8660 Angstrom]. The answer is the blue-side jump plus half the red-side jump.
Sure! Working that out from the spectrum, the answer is 0.021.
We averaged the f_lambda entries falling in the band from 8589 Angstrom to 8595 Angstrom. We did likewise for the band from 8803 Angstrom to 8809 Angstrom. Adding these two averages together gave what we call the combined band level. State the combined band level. 1.38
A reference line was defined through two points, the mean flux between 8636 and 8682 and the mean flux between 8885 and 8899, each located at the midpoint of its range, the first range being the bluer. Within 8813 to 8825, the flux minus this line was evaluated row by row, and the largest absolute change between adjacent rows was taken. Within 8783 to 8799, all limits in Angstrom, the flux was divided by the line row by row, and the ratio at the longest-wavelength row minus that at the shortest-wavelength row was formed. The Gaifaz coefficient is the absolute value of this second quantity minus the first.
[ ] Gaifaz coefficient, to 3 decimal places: 0.203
